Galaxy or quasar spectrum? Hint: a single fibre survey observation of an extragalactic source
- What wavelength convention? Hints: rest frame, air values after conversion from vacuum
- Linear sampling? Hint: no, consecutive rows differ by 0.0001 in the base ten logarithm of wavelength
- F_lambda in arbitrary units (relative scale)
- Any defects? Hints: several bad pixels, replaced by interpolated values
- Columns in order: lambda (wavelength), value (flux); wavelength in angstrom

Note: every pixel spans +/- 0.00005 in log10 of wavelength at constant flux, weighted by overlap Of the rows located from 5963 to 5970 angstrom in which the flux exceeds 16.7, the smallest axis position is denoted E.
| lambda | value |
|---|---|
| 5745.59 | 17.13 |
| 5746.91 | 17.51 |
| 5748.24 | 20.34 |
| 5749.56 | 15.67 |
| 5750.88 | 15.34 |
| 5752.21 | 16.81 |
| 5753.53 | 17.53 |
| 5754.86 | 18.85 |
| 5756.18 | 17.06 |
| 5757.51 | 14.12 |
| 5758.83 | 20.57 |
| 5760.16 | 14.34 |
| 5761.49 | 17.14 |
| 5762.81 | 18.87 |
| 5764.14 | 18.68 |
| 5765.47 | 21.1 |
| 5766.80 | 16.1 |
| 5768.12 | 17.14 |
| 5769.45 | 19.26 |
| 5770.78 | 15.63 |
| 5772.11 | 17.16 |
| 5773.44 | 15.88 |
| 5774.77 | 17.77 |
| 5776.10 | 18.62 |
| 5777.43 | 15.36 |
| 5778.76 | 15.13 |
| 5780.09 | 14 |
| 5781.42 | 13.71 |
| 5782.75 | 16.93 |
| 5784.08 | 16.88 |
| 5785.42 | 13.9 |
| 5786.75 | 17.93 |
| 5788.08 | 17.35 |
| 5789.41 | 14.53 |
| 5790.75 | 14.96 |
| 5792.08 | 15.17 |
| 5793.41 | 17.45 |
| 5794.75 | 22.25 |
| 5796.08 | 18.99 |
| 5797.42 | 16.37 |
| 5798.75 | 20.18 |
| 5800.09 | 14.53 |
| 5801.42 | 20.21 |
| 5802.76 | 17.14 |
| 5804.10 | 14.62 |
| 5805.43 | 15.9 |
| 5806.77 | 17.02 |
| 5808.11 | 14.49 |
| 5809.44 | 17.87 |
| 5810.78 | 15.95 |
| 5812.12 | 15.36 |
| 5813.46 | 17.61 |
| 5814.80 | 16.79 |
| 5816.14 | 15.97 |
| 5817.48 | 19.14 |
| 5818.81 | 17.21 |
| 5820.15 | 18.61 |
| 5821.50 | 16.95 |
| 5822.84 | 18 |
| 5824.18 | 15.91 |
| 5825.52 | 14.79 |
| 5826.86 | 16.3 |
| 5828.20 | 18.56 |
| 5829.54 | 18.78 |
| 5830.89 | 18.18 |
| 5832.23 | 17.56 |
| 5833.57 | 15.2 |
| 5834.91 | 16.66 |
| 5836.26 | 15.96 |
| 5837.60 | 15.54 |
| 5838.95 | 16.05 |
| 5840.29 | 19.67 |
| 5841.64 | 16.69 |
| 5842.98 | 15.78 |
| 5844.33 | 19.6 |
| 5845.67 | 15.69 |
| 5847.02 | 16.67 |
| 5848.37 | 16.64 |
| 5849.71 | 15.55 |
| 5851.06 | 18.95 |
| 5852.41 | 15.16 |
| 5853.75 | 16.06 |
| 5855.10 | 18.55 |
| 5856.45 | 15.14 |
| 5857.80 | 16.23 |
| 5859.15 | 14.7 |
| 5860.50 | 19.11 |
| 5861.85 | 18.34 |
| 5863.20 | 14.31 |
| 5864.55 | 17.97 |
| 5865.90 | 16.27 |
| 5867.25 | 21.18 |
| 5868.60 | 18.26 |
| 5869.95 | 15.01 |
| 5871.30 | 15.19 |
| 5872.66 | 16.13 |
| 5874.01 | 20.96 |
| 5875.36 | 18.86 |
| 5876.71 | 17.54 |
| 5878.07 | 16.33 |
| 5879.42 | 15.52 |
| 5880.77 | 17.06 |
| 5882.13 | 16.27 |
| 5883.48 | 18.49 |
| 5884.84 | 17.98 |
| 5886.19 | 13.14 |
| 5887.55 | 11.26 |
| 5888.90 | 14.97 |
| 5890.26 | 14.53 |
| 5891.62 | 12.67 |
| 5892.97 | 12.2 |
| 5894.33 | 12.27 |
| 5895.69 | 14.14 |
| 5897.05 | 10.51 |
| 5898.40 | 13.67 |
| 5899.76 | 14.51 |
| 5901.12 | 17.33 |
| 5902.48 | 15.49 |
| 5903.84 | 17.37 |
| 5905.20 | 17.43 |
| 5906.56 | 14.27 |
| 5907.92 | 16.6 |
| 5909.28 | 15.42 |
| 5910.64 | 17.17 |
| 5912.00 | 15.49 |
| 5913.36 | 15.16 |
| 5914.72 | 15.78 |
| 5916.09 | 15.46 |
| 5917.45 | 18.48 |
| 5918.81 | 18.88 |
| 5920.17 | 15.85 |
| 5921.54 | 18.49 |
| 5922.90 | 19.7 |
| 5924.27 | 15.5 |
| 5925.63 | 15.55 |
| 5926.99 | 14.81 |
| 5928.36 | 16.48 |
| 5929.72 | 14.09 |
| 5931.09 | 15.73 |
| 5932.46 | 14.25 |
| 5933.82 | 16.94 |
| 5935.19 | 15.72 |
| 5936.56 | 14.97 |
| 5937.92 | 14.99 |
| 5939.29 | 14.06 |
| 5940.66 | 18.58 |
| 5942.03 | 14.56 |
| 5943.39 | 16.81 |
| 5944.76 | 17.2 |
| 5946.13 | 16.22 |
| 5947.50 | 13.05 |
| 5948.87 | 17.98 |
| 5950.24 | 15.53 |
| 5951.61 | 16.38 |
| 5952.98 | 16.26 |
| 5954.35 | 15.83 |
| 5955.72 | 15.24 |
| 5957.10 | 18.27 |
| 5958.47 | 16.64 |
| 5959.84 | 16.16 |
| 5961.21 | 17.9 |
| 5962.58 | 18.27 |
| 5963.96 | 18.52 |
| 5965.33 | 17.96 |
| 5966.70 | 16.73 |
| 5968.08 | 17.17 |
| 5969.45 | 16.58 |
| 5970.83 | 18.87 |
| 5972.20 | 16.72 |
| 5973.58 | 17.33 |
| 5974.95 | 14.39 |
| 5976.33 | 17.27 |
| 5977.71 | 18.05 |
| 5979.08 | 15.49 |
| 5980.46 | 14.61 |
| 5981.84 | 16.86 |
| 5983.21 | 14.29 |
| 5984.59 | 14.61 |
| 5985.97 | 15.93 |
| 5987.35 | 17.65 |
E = 5963.96 angstrom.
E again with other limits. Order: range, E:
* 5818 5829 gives 5818.81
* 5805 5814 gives 5806.77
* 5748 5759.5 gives 5748.24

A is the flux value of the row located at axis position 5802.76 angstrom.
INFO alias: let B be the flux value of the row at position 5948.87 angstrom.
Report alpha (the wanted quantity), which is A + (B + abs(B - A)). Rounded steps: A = 17.14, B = 17.98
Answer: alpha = 36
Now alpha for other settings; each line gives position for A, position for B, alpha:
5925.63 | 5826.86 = 33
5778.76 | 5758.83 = 41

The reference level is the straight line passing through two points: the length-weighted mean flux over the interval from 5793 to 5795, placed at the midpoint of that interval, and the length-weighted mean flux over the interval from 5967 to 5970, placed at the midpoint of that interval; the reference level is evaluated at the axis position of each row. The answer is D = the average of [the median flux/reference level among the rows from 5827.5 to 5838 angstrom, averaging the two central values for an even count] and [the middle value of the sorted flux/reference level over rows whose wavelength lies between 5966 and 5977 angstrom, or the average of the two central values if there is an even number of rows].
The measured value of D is 0.95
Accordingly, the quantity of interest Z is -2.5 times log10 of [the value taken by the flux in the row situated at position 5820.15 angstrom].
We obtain -3.17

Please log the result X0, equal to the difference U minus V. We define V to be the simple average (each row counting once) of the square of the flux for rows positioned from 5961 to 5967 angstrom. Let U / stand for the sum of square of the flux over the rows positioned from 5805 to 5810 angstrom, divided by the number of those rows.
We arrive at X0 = -52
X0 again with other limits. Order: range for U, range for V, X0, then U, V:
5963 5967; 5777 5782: 103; 315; 212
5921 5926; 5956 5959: -2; 303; 305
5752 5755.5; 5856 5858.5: 69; 315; 246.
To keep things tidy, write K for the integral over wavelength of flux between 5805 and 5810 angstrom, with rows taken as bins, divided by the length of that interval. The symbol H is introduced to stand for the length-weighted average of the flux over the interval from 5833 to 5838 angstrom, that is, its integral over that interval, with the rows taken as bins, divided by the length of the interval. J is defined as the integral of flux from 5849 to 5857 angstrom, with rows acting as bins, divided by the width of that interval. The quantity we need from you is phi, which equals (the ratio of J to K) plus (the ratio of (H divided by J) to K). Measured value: 1.08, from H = 15.9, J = 16.6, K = 16.3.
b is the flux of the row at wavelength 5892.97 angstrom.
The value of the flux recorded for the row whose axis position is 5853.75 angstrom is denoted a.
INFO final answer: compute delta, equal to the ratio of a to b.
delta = 1.32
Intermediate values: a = 16.06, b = 12.2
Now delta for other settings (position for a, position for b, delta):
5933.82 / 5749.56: 1.08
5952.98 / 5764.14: 0.87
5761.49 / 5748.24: 0.84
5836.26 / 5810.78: 1.00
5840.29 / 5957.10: 1.08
